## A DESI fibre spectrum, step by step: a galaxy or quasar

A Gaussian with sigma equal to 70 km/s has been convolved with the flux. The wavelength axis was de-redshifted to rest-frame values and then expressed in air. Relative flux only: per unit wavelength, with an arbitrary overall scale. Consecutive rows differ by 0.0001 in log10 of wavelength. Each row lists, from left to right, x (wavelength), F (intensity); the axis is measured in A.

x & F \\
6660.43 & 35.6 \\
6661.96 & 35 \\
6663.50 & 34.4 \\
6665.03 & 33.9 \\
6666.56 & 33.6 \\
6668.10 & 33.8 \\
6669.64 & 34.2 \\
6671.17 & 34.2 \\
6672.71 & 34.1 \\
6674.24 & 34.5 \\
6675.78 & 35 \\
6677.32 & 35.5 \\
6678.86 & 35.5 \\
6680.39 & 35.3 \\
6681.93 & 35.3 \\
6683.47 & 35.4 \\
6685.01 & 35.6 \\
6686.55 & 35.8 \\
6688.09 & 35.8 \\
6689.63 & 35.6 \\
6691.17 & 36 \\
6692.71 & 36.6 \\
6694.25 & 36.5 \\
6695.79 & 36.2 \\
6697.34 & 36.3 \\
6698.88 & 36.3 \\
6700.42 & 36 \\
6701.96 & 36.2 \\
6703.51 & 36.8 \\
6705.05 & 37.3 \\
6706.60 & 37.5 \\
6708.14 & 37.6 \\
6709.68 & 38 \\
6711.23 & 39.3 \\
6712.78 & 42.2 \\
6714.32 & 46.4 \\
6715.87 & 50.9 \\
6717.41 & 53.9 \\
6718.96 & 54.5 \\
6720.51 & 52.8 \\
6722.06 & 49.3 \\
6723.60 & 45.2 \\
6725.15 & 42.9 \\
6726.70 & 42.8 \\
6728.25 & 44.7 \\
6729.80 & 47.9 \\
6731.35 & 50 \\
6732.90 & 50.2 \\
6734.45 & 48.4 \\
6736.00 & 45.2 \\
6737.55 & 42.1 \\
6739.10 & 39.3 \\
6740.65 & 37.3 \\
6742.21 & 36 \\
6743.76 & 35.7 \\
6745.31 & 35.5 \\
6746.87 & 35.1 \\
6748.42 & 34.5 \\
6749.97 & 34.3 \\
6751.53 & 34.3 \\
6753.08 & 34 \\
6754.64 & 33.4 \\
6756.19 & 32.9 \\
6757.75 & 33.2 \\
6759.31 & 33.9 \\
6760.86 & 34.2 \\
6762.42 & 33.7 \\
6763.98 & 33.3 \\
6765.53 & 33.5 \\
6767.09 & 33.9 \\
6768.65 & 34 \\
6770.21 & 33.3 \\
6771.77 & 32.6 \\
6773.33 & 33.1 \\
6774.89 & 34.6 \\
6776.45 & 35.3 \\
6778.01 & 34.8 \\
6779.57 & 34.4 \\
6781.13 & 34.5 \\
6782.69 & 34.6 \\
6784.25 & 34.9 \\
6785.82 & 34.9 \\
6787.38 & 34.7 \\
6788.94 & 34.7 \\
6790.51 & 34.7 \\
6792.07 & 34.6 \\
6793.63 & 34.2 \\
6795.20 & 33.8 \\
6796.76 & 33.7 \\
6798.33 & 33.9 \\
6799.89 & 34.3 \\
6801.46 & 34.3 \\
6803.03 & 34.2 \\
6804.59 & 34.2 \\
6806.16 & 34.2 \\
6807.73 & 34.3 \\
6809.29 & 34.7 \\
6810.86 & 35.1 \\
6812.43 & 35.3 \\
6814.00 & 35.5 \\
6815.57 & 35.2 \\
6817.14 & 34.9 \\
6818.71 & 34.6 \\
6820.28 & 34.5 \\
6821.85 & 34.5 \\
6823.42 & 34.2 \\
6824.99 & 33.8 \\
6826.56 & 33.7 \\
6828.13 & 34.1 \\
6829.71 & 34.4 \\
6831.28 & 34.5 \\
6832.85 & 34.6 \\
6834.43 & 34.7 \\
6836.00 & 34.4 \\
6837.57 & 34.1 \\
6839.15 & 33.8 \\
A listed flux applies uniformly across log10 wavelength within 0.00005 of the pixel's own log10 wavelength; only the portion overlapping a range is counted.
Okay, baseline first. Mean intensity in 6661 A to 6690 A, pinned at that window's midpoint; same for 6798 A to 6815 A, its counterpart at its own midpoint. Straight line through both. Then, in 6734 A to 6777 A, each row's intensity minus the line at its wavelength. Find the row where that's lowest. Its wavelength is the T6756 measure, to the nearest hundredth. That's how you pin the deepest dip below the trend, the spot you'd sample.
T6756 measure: 6771.77 A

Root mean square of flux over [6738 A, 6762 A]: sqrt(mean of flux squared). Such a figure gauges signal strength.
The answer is 34.9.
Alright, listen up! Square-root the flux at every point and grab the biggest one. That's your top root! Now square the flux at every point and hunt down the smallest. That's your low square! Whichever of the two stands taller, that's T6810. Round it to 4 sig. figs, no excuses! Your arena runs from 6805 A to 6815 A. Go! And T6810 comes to 1170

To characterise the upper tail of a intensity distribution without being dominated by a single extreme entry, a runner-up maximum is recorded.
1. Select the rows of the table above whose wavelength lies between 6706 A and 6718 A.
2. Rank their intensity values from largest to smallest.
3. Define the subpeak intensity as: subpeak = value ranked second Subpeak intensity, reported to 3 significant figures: 50.9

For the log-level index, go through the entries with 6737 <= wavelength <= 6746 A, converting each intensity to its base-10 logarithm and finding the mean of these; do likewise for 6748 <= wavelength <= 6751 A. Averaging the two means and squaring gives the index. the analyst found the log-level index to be 2.42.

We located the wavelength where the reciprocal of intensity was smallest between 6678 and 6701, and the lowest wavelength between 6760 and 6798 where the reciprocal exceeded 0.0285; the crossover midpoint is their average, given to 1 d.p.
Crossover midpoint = 6726.8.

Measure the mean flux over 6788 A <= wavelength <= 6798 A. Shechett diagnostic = 34.3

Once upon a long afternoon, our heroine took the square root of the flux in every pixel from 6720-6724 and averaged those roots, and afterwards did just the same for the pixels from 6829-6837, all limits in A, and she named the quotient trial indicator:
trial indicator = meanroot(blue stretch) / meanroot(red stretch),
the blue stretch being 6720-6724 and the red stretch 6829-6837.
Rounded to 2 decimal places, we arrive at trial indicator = 1.19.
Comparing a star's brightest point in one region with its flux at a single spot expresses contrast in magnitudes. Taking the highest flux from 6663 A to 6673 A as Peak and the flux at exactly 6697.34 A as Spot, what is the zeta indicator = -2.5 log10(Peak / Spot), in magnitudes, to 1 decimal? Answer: 0.1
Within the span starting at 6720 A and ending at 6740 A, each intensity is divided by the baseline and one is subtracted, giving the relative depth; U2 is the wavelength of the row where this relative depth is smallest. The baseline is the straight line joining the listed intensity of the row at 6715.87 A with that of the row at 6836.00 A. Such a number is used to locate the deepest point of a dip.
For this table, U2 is 6739.10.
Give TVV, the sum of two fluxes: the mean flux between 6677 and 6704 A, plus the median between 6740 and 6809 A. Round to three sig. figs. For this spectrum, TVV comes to 70.2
